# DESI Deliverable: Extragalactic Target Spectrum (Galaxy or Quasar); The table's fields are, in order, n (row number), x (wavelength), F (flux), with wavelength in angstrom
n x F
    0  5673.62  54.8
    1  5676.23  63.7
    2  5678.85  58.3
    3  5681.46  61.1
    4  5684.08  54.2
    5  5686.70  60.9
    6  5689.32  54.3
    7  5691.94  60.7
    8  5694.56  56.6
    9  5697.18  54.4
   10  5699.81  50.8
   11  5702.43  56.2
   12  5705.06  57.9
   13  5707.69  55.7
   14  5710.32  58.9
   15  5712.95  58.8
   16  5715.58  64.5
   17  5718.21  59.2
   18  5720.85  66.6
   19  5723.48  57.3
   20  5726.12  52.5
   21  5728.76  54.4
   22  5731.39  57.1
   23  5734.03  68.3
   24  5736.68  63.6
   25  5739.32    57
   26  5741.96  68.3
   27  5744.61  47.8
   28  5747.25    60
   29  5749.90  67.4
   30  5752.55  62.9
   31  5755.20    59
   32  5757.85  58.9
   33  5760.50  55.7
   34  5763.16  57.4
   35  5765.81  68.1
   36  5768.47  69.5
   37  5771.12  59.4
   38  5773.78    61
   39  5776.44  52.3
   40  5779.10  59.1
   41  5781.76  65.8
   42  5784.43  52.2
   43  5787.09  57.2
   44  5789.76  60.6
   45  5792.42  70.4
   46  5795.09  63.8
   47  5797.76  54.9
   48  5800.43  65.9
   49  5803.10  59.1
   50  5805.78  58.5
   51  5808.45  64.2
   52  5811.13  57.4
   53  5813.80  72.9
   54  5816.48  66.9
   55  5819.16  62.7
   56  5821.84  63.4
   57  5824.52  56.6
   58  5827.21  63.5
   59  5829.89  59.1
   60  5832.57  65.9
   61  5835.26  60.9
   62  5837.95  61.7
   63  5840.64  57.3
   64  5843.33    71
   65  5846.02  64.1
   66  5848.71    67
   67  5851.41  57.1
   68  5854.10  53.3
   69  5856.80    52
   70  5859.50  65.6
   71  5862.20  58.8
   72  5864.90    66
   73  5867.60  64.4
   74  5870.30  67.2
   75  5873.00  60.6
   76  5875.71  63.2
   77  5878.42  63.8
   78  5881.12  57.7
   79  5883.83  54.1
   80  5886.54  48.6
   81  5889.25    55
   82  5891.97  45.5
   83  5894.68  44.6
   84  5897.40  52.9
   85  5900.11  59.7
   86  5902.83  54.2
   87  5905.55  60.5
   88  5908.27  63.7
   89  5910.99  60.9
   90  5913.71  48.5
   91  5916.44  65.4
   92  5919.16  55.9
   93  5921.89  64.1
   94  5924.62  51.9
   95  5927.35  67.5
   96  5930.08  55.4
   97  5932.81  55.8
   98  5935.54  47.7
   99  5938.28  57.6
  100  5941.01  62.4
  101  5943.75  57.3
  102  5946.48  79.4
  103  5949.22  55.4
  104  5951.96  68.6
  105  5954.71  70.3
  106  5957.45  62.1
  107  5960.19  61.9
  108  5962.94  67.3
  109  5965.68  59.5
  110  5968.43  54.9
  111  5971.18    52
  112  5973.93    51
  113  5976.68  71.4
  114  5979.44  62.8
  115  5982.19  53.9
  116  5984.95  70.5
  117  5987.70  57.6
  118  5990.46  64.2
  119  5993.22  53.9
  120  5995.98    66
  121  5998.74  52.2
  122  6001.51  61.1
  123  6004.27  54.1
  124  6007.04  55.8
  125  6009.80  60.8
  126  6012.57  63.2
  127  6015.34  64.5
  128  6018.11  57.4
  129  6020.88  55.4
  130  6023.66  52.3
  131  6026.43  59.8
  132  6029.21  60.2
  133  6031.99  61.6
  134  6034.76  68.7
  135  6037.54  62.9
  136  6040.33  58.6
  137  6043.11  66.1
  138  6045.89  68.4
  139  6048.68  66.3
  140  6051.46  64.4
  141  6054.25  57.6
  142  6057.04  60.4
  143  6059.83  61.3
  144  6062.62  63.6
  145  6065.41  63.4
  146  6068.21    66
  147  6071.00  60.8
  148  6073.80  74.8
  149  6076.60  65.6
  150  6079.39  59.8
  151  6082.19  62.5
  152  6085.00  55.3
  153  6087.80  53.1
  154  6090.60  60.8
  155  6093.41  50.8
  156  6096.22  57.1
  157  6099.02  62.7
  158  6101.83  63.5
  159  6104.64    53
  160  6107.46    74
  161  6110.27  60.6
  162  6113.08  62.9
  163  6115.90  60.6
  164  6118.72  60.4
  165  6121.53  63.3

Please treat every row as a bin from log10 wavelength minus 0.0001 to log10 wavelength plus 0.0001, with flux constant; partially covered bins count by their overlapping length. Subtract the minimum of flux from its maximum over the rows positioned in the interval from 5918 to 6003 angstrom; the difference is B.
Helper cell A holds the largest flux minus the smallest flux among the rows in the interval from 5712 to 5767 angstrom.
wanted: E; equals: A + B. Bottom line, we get 52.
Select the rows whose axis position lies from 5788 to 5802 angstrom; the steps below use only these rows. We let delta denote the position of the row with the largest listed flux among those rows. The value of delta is 5792.42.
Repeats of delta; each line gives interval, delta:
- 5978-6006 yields 5984.95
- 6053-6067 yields 6062.62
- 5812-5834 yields 5813.80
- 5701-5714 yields 5710.32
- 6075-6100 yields 6076.60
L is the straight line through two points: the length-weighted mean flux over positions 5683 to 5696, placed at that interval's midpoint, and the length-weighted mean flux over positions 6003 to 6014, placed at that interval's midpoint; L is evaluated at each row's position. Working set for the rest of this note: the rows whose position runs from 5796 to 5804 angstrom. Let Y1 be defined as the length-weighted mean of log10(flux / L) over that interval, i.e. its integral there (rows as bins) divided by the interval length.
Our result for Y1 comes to 0.017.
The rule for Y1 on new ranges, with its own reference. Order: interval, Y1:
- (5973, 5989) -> 0.019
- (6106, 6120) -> 0.032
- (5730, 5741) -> 0.029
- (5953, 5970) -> 0.029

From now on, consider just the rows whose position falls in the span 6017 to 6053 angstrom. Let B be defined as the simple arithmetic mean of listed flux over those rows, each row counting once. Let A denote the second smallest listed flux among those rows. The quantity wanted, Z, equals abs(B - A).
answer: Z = 6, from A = 55.4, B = 61.7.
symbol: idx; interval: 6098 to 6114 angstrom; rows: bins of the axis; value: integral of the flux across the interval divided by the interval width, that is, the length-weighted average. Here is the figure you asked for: 62.8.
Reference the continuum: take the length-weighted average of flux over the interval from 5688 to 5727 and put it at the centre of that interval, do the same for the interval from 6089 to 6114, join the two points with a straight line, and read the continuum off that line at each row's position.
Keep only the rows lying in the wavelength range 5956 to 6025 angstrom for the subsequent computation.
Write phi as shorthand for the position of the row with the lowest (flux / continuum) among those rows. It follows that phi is 5973.93 angstrom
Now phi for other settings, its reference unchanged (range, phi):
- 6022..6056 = 6023.66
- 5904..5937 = 5935.54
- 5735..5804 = 5744.61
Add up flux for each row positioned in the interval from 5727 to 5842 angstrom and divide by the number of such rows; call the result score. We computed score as 61.1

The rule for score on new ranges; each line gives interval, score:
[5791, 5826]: 62.8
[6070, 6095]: 60.4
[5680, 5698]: 57.5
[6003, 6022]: 58.7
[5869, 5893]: 57.3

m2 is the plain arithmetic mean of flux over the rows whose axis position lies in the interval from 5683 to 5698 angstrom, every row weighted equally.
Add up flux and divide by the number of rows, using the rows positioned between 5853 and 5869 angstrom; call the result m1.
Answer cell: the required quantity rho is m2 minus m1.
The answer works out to -3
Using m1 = 60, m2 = 57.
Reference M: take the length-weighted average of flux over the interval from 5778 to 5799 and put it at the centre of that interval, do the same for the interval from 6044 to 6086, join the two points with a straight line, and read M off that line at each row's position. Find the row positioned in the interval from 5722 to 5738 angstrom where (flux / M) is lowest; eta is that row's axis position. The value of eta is 5726.12 angstrom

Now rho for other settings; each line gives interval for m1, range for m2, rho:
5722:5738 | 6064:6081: 6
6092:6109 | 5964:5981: -2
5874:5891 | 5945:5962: 9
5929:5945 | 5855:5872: 6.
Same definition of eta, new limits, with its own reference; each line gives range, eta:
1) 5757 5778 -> 5776.44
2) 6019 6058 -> 6023.66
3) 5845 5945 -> 5894.68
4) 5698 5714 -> 5699.81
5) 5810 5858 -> 5856.80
